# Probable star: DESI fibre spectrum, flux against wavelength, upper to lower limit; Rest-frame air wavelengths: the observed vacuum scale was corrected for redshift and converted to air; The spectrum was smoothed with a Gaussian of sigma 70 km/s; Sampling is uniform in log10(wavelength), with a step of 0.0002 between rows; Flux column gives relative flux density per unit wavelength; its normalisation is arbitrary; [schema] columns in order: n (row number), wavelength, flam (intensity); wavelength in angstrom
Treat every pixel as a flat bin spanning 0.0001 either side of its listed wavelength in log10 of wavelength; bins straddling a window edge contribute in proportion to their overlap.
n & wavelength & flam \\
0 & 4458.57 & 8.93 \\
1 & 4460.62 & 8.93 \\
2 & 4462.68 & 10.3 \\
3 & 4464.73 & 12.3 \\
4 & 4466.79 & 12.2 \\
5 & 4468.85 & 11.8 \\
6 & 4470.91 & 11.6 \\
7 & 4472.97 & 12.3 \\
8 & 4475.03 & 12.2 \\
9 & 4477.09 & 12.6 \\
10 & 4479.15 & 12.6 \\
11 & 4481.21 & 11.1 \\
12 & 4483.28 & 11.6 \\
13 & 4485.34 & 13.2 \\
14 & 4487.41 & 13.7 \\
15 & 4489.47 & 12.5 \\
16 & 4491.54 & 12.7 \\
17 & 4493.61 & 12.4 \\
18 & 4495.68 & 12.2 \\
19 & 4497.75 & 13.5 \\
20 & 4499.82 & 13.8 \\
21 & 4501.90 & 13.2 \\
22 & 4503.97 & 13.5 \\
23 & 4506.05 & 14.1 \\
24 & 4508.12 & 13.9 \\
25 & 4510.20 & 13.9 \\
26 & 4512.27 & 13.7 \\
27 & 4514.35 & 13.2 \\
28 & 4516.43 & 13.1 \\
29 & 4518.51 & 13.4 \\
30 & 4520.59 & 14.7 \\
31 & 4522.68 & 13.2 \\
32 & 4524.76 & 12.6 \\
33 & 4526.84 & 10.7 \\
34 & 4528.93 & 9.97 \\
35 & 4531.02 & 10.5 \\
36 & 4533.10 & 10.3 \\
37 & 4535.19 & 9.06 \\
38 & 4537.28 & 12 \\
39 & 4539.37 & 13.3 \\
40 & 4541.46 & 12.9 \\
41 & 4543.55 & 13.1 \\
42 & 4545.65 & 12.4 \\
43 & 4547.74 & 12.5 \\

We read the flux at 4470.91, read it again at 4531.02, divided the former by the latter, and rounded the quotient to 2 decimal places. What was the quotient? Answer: 1.10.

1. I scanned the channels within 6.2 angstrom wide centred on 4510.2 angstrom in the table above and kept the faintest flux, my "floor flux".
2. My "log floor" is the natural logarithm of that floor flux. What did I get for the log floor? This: 2.62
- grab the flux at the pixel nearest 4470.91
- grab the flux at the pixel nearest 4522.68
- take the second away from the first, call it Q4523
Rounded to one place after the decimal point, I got -1.6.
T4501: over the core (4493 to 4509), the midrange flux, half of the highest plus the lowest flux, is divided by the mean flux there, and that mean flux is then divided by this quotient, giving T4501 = 13.5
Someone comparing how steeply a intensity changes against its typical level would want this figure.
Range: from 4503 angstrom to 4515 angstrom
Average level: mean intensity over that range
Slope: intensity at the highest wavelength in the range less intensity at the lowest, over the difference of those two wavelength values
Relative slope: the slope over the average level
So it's -0.002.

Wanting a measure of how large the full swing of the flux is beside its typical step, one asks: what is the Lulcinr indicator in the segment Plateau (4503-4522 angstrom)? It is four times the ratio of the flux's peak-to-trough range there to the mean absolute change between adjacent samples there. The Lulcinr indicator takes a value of 16.0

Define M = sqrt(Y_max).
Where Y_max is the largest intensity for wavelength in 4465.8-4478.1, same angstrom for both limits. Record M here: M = 3.55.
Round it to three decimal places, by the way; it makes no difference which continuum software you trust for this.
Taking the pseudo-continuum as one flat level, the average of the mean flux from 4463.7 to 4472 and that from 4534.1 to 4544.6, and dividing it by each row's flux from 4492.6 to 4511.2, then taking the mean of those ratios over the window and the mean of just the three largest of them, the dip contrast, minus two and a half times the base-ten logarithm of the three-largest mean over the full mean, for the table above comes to -0.065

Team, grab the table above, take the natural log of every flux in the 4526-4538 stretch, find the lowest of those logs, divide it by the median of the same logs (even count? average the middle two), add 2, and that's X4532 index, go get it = 2.94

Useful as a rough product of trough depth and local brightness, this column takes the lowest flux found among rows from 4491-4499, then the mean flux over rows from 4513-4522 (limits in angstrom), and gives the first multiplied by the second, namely 166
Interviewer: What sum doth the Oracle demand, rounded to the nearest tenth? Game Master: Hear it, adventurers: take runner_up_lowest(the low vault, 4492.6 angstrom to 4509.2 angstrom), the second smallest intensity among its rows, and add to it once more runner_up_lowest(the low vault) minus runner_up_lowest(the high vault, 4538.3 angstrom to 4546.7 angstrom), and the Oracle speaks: 11.9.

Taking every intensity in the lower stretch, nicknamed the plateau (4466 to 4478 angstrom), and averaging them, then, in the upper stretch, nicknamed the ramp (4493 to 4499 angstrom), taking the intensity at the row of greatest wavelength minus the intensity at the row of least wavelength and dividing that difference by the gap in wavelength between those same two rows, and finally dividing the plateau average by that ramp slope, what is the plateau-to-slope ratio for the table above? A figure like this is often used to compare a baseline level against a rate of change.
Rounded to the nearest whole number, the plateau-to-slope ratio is 46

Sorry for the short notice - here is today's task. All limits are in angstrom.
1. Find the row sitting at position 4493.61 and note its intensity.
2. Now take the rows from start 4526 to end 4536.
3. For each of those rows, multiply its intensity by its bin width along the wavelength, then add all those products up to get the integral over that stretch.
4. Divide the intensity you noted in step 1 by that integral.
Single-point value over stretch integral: 0.12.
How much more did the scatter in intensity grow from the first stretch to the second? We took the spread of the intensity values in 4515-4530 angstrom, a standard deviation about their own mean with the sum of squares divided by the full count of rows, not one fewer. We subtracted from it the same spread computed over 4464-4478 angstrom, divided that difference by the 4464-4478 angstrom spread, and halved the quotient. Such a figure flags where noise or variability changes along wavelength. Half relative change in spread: 1.9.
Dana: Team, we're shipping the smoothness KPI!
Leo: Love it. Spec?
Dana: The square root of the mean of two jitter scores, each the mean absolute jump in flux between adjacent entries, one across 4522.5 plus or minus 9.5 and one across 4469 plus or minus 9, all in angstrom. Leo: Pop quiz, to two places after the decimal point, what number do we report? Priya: 0.87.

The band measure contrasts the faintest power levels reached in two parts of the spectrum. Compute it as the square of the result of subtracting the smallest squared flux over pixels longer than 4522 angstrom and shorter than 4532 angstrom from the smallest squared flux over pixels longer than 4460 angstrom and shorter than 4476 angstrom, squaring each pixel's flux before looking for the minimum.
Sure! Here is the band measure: 386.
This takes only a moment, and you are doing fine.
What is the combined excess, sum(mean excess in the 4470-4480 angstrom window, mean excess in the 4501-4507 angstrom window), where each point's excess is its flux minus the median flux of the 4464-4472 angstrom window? 1.9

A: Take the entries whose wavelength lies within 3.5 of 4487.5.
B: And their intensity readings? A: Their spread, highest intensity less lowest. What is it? 1.20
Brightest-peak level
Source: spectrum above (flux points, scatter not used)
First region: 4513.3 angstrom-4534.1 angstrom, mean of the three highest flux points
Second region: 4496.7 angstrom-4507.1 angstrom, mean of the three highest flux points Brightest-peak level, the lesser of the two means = 13.8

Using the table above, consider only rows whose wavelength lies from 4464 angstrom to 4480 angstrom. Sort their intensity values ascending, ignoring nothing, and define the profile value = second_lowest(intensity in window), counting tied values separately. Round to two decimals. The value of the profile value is 11.80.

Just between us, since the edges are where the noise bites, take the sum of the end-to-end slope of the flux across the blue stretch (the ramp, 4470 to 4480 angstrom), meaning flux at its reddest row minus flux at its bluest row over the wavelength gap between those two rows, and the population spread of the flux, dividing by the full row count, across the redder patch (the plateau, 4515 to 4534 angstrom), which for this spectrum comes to 1.7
